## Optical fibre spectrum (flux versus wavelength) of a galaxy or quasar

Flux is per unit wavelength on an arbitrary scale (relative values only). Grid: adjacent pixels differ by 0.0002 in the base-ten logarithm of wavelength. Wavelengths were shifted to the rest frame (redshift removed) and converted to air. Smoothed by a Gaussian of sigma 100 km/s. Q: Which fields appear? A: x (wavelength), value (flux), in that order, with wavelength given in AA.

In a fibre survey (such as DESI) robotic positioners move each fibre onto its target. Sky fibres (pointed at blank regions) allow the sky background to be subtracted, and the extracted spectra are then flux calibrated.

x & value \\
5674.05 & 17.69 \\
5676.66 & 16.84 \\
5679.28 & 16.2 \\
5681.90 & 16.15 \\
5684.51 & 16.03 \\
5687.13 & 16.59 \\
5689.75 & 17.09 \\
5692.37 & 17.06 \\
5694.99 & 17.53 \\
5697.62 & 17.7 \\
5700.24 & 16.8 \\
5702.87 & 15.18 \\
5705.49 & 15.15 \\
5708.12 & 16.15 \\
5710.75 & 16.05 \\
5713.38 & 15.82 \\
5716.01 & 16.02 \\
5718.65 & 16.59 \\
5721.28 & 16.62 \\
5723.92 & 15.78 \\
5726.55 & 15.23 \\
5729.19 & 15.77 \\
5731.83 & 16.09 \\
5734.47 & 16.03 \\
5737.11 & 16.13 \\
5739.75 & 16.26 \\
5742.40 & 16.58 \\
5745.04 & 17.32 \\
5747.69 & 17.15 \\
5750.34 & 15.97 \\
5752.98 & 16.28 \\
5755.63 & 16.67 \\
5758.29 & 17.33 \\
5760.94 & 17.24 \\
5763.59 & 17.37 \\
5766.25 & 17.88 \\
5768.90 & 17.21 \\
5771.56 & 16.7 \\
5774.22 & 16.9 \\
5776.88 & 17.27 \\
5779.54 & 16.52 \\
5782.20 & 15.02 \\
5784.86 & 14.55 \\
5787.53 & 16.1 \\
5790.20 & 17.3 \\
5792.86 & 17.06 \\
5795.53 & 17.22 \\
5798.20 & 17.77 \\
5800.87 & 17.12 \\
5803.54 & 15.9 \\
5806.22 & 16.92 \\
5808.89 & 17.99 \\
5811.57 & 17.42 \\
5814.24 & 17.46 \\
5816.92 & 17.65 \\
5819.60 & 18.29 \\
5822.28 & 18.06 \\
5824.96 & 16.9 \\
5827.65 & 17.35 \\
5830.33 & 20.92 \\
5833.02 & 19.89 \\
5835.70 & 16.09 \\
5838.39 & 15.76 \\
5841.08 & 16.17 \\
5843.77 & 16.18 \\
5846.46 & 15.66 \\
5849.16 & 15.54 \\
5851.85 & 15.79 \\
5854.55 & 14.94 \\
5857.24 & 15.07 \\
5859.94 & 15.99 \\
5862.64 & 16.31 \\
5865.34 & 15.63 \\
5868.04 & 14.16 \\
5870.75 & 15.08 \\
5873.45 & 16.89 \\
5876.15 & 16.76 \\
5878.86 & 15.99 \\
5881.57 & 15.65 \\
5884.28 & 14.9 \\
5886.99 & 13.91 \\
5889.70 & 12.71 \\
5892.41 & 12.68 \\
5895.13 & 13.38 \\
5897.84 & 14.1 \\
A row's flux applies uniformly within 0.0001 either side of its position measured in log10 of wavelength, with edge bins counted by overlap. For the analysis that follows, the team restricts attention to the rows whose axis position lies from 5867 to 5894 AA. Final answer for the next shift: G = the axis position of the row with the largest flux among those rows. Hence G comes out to 5873.45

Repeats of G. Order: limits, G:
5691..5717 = 5697.62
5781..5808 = 5798.20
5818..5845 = 5830.33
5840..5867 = 5862.64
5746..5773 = 5766.25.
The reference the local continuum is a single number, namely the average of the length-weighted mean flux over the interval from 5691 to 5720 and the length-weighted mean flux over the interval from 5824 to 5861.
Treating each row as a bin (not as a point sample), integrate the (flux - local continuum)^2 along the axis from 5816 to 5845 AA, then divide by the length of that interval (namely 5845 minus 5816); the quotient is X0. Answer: 3.7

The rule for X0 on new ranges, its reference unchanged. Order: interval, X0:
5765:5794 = 0.9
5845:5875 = 1.3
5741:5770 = 0.6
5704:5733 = 0.5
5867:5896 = 5.0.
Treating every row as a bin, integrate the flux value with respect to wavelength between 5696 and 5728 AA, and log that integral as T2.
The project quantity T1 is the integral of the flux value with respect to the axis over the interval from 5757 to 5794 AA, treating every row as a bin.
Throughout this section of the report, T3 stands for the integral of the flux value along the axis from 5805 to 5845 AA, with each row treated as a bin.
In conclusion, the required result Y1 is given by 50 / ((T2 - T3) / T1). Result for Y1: -166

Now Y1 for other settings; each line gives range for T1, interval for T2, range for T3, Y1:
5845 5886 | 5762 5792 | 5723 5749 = 417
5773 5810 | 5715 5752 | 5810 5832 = 151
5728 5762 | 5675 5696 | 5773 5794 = 3714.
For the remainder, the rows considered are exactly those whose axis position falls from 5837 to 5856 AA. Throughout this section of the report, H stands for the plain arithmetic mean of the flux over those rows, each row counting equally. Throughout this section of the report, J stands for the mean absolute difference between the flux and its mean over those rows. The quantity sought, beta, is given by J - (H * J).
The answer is -4.3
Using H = 15.7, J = 0.29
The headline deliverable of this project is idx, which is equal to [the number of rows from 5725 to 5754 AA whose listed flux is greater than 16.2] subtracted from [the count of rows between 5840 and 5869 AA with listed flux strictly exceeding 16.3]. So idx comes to -4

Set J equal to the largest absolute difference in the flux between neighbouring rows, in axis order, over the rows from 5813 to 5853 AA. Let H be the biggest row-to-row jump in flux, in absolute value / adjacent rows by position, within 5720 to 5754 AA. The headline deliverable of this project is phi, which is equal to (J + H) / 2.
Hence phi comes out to 2.5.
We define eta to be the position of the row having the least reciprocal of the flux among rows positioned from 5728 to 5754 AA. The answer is 5745.04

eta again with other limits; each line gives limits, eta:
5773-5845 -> 5830.33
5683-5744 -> 5697.62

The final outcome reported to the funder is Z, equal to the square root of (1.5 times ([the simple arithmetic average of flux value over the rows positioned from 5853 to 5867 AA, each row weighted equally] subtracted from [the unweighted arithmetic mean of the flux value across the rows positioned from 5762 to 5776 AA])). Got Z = 1.6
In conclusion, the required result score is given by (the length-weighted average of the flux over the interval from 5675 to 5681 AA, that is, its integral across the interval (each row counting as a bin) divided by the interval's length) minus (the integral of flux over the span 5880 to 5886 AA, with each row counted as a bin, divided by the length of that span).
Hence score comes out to 1.3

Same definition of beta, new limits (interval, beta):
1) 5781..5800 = -16.0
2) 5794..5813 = -7.6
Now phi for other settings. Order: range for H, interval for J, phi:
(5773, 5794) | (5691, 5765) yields 1.6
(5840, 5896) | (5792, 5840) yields 2.8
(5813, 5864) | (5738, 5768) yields 2.5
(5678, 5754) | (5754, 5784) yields 1.6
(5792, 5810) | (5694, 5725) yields 1.4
